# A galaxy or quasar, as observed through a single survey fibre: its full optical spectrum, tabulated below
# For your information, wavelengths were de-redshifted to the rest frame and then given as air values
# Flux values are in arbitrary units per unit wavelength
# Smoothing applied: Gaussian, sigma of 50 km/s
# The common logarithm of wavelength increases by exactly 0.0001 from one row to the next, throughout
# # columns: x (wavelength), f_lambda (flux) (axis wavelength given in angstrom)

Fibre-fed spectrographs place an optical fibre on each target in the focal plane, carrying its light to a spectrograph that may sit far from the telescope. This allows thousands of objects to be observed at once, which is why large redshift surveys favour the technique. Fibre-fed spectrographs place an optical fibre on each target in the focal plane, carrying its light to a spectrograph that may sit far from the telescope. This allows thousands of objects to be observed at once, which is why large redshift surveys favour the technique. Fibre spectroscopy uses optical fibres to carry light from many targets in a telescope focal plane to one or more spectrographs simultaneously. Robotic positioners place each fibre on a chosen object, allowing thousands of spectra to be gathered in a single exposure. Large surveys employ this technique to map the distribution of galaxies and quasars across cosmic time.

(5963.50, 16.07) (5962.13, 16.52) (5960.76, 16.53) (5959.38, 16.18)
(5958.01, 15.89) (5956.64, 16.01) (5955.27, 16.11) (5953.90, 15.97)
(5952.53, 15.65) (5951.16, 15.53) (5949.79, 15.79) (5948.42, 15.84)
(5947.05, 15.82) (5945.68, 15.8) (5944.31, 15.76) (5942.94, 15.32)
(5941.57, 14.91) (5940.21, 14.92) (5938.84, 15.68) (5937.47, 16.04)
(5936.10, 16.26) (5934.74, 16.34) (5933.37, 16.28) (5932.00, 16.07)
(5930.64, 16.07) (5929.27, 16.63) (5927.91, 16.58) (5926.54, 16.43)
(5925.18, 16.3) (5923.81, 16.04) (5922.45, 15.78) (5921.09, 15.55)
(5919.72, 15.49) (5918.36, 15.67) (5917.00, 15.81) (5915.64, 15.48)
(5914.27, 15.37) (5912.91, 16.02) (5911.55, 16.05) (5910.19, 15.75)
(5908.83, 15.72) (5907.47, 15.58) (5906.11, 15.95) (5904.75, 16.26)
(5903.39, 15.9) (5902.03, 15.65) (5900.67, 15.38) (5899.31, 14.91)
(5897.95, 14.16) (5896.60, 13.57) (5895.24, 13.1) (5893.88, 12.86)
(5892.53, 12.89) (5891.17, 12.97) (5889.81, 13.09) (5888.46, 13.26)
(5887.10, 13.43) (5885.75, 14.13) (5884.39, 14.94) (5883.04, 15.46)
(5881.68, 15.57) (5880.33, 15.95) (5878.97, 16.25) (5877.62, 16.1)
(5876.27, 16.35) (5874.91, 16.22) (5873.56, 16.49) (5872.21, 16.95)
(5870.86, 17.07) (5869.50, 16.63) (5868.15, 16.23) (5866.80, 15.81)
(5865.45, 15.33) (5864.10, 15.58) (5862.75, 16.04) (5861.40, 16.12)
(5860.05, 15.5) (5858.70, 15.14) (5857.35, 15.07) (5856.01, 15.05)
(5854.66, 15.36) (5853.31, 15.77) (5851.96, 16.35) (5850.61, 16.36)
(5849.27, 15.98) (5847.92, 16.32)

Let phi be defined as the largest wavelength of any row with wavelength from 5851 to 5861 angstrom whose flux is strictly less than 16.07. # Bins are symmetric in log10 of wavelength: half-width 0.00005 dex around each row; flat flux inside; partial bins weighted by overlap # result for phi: 5860.05 angstrom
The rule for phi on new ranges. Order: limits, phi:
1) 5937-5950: 5949.79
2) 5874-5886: 5885.75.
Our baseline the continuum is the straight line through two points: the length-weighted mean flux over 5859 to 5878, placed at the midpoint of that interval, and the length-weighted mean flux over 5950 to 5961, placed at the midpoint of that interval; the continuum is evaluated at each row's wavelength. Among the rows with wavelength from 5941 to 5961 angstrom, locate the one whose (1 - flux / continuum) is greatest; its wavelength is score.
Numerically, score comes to 5941.57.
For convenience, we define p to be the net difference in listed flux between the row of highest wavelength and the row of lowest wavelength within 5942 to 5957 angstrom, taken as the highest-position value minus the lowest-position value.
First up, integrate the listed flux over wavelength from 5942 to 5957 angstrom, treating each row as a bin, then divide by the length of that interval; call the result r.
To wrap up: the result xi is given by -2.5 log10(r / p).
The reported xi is -3.40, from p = 0.69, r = 15.8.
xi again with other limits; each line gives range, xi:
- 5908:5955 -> -4.50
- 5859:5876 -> -3.38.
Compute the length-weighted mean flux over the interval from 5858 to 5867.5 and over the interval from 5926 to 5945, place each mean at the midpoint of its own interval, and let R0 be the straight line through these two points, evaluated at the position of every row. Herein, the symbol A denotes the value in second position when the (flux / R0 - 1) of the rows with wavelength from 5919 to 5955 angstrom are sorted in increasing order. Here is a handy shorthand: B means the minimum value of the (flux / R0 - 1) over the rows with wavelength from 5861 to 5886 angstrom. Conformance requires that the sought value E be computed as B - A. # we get -0.04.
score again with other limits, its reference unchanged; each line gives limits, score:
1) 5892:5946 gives 5893.88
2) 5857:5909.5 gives 5893.88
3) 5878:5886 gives 5885.75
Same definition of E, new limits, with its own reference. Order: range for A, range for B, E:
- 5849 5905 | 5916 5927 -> 0.16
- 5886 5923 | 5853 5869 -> 0.15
